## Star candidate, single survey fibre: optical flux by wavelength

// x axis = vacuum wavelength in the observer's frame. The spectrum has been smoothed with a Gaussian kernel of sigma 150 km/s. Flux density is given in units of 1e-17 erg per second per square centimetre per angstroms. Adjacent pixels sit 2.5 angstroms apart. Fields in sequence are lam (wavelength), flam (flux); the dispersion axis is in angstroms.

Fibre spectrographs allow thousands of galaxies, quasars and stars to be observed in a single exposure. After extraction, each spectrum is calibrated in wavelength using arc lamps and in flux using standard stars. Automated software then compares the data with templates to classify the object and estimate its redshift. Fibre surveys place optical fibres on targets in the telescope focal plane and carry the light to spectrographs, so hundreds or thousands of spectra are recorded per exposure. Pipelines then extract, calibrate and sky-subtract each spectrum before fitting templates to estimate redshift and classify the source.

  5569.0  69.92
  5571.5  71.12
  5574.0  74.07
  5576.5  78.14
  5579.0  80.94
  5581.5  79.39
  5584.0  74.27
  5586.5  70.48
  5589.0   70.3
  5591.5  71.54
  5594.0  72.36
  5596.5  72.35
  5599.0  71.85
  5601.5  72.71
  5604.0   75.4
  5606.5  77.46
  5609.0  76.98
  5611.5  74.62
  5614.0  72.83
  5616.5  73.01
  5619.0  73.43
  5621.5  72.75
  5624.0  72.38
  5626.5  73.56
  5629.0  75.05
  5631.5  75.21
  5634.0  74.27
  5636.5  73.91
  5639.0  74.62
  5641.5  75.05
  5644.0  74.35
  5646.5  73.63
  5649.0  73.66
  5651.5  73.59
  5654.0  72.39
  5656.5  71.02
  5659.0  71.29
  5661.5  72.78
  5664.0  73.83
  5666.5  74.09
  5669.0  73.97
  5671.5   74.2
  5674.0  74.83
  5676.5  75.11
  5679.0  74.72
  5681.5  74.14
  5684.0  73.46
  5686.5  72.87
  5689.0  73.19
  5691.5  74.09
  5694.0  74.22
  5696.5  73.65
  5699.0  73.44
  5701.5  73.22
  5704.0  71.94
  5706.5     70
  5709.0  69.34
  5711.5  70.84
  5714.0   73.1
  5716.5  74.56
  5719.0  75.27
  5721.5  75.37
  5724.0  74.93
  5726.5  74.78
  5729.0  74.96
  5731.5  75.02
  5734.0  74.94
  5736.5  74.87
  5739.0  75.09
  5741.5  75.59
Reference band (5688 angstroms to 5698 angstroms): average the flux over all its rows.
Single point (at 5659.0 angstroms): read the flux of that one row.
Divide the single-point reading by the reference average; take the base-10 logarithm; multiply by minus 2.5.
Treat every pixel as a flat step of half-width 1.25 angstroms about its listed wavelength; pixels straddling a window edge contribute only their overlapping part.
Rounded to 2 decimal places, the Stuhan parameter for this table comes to 0.04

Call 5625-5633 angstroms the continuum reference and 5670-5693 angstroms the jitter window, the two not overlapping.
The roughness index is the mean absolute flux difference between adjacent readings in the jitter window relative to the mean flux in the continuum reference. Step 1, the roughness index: 0.0073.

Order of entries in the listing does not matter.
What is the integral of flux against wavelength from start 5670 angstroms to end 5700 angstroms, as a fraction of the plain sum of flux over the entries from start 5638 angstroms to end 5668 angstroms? 2.52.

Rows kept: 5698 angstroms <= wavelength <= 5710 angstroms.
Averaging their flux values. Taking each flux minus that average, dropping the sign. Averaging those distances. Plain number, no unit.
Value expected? 1.53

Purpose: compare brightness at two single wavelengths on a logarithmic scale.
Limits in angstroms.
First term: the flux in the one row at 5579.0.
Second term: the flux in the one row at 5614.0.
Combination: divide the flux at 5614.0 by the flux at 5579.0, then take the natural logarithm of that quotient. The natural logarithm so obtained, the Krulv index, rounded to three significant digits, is -0.106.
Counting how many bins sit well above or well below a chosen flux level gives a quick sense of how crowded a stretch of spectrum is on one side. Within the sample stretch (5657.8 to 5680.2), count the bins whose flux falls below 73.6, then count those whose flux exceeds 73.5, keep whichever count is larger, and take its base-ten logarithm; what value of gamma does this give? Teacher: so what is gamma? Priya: 0.85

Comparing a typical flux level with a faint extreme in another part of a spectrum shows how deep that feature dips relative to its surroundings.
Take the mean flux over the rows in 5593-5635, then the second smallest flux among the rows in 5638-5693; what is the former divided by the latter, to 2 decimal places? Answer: 1.04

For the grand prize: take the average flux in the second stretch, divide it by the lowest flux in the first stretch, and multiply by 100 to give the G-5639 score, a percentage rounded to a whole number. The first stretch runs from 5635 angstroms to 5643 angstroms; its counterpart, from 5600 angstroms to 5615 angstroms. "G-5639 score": 101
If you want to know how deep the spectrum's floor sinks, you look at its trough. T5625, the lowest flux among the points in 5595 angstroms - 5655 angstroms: 71.85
